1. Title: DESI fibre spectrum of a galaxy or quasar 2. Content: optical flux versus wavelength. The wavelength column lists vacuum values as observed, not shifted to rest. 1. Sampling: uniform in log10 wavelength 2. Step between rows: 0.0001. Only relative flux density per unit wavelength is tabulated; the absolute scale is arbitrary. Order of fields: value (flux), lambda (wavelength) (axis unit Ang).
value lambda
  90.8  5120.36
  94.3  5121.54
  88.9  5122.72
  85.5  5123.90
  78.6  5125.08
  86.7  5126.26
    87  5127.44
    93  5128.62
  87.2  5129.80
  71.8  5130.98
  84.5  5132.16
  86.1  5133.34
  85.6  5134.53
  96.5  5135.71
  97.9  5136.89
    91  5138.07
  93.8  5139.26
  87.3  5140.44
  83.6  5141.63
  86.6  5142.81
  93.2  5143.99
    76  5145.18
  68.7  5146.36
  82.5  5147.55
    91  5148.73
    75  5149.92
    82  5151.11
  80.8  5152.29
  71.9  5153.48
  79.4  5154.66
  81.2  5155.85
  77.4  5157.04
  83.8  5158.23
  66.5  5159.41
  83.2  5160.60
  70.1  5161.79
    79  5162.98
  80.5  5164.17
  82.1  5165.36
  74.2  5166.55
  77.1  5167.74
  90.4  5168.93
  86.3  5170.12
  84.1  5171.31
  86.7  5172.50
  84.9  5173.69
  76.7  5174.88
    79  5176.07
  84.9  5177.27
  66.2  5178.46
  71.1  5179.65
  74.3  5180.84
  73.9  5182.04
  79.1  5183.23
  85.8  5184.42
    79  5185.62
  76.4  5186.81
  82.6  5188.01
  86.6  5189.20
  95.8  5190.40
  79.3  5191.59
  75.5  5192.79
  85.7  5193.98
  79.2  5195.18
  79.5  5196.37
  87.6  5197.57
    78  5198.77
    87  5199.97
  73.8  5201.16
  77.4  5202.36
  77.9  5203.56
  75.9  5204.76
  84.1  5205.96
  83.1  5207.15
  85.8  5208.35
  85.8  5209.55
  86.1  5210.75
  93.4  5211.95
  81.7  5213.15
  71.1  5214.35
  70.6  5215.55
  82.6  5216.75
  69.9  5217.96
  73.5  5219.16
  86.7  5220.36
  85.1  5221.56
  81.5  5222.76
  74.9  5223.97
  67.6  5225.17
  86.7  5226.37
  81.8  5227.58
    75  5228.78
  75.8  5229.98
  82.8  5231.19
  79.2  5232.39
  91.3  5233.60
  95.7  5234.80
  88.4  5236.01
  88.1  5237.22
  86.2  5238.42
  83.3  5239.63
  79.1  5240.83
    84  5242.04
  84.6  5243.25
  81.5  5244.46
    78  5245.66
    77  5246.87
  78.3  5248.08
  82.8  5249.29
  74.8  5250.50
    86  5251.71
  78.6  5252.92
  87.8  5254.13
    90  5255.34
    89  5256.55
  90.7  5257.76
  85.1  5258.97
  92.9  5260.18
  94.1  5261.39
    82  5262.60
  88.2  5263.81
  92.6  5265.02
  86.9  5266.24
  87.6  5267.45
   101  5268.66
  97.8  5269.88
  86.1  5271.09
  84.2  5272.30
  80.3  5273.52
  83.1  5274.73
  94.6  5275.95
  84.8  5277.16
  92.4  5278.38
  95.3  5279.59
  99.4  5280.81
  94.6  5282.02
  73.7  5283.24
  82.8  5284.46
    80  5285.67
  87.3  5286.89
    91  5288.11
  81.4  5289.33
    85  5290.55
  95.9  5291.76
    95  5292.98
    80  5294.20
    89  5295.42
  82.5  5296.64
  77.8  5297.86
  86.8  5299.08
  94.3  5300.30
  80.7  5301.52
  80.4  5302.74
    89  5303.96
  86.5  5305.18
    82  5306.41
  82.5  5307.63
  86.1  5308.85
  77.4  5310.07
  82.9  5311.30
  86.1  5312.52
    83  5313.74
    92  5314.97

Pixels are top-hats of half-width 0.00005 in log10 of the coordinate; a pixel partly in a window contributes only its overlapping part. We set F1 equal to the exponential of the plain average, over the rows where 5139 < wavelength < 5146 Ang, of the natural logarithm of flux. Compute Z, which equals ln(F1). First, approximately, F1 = 87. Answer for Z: 4.46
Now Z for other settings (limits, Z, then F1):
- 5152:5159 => 4.37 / 79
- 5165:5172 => 4.41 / 82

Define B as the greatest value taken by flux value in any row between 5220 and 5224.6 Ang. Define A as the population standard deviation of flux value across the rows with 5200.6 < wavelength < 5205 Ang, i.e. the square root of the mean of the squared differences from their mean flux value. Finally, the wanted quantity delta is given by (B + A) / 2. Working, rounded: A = 1.6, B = 86.7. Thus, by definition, 44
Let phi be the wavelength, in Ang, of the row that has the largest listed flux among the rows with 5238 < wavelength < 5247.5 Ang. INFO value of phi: 5238.42 Ang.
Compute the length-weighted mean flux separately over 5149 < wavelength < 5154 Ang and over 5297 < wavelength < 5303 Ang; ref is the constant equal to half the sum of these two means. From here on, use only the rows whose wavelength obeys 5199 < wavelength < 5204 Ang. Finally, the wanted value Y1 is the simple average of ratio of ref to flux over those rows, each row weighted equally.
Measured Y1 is 1.03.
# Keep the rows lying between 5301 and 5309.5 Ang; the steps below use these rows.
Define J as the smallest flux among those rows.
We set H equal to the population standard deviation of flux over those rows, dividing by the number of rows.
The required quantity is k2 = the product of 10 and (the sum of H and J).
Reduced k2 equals 835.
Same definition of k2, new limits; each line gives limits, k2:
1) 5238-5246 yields 808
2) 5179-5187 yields 755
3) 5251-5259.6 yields 824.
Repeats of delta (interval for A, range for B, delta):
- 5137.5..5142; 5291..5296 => 50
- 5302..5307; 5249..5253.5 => 45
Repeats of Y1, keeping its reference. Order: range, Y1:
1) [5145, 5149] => 1.03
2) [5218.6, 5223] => 1.00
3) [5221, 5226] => 1.06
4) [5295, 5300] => 0.97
